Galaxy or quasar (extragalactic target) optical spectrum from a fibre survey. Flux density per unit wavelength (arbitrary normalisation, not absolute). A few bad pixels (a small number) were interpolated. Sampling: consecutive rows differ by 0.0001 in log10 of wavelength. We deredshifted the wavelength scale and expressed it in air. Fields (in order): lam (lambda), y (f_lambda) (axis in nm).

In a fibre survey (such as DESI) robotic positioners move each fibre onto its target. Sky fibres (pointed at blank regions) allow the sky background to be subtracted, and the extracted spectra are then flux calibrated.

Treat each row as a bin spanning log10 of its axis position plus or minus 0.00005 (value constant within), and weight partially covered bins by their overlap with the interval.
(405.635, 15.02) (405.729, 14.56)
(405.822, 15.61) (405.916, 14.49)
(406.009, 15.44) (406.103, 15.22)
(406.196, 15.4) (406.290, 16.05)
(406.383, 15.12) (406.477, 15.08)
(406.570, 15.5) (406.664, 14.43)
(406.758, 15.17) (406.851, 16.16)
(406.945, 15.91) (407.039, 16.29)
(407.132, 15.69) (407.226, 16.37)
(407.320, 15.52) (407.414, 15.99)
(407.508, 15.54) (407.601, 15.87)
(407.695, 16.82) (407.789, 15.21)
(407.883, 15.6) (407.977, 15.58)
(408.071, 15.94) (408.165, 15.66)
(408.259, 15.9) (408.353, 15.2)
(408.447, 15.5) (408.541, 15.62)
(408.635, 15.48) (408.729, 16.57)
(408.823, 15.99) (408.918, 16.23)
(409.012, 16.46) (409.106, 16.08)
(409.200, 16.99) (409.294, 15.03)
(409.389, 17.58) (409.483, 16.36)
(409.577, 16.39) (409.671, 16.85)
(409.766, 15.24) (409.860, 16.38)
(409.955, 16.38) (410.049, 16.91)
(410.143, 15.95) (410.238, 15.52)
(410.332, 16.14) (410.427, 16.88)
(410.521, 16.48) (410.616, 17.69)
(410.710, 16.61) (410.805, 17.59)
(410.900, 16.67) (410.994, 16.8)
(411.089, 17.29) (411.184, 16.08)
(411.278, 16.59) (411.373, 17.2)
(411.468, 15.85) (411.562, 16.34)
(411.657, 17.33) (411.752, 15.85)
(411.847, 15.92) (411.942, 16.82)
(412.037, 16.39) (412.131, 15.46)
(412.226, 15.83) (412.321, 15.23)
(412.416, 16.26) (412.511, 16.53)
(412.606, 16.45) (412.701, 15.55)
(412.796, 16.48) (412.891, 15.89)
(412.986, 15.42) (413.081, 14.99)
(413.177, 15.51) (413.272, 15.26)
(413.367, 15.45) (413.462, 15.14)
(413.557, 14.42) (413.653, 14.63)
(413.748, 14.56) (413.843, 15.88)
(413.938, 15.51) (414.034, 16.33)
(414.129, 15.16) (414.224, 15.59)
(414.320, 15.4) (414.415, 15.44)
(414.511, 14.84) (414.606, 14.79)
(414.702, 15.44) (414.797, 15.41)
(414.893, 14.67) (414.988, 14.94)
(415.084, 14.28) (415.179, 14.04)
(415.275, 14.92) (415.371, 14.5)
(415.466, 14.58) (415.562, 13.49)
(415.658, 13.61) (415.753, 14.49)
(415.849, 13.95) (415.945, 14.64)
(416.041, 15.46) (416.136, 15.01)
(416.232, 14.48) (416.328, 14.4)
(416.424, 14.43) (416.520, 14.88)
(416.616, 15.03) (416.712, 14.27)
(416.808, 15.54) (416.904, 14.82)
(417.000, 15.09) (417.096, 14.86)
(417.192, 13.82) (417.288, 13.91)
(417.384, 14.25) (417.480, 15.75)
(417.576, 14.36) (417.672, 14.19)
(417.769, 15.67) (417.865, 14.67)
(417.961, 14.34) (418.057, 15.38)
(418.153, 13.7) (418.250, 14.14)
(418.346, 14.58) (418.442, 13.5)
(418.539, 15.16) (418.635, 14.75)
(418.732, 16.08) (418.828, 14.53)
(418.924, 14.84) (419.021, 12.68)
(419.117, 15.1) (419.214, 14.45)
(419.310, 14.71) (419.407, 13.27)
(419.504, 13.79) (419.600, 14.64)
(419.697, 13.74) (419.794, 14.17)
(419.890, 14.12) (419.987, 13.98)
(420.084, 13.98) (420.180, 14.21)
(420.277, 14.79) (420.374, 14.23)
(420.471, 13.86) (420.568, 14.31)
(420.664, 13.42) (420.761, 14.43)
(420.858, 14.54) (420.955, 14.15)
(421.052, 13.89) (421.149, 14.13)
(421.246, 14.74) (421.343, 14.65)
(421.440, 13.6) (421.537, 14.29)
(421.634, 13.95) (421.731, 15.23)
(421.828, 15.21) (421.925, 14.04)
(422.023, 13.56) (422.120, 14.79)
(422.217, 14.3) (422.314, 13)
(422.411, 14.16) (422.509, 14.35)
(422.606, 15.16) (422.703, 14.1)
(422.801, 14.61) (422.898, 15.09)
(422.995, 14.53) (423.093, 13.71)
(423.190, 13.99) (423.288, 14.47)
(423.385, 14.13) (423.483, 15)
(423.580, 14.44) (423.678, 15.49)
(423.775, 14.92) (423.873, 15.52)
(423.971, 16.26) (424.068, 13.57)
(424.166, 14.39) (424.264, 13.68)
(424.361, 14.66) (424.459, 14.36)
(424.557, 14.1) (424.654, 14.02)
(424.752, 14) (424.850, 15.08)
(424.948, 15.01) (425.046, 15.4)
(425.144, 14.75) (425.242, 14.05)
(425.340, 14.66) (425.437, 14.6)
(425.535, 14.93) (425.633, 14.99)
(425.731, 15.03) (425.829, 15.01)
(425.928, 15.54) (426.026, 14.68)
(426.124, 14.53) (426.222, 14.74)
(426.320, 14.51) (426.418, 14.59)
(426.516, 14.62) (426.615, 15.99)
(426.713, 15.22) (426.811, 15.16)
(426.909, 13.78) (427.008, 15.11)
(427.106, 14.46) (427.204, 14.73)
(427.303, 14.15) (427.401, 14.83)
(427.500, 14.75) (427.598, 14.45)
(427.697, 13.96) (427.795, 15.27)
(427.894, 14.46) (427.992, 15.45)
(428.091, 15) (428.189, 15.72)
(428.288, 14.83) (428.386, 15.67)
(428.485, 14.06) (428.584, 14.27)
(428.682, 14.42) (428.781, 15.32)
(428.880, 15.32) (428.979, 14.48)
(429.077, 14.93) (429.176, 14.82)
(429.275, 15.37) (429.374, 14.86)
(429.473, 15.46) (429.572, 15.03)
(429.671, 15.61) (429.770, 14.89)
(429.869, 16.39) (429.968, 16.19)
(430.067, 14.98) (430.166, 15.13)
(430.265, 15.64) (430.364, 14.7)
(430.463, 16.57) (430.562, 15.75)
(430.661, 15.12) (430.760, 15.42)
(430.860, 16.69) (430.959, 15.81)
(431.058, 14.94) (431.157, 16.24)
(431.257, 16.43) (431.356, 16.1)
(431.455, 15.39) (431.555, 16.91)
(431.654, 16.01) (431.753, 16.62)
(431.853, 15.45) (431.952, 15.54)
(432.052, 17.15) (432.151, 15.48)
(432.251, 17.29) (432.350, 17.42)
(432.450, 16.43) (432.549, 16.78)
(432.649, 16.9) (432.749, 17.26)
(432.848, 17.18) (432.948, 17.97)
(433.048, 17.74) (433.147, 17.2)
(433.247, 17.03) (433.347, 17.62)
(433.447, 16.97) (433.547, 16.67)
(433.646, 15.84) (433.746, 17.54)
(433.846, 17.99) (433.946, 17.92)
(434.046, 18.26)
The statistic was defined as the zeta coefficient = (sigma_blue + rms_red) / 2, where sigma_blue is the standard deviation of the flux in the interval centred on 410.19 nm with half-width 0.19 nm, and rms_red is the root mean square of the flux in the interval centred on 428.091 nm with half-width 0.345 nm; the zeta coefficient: 7.9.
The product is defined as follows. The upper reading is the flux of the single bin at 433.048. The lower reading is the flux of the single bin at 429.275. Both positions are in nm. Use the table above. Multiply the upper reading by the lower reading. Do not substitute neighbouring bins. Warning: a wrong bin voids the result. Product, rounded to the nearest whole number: 273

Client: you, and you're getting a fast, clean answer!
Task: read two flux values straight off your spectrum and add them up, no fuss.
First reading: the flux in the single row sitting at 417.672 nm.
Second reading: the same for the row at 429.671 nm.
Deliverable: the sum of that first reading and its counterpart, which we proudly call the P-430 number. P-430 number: 30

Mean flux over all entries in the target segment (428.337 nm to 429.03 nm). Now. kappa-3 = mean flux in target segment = 14.8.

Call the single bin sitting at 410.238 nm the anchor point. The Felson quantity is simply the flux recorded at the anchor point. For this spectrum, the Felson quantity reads 15.52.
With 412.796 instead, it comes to 16.48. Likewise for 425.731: 15.03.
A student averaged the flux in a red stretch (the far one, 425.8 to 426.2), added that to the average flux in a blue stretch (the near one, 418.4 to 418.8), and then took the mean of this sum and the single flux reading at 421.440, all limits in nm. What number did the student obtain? 21.7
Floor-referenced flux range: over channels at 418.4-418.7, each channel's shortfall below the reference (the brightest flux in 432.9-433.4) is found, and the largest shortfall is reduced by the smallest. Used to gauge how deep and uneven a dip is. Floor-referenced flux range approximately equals 1.7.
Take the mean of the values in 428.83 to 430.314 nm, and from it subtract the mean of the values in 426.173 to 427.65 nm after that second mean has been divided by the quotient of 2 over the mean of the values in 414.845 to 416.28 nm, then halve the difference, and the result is -46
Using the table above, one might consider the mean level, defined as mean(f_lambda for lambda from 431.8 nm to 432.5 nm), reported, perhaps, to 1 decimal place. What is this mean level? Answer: 16.4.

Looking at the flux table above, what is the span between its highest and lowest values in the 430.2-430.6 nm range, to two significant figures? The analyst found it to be 1.9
